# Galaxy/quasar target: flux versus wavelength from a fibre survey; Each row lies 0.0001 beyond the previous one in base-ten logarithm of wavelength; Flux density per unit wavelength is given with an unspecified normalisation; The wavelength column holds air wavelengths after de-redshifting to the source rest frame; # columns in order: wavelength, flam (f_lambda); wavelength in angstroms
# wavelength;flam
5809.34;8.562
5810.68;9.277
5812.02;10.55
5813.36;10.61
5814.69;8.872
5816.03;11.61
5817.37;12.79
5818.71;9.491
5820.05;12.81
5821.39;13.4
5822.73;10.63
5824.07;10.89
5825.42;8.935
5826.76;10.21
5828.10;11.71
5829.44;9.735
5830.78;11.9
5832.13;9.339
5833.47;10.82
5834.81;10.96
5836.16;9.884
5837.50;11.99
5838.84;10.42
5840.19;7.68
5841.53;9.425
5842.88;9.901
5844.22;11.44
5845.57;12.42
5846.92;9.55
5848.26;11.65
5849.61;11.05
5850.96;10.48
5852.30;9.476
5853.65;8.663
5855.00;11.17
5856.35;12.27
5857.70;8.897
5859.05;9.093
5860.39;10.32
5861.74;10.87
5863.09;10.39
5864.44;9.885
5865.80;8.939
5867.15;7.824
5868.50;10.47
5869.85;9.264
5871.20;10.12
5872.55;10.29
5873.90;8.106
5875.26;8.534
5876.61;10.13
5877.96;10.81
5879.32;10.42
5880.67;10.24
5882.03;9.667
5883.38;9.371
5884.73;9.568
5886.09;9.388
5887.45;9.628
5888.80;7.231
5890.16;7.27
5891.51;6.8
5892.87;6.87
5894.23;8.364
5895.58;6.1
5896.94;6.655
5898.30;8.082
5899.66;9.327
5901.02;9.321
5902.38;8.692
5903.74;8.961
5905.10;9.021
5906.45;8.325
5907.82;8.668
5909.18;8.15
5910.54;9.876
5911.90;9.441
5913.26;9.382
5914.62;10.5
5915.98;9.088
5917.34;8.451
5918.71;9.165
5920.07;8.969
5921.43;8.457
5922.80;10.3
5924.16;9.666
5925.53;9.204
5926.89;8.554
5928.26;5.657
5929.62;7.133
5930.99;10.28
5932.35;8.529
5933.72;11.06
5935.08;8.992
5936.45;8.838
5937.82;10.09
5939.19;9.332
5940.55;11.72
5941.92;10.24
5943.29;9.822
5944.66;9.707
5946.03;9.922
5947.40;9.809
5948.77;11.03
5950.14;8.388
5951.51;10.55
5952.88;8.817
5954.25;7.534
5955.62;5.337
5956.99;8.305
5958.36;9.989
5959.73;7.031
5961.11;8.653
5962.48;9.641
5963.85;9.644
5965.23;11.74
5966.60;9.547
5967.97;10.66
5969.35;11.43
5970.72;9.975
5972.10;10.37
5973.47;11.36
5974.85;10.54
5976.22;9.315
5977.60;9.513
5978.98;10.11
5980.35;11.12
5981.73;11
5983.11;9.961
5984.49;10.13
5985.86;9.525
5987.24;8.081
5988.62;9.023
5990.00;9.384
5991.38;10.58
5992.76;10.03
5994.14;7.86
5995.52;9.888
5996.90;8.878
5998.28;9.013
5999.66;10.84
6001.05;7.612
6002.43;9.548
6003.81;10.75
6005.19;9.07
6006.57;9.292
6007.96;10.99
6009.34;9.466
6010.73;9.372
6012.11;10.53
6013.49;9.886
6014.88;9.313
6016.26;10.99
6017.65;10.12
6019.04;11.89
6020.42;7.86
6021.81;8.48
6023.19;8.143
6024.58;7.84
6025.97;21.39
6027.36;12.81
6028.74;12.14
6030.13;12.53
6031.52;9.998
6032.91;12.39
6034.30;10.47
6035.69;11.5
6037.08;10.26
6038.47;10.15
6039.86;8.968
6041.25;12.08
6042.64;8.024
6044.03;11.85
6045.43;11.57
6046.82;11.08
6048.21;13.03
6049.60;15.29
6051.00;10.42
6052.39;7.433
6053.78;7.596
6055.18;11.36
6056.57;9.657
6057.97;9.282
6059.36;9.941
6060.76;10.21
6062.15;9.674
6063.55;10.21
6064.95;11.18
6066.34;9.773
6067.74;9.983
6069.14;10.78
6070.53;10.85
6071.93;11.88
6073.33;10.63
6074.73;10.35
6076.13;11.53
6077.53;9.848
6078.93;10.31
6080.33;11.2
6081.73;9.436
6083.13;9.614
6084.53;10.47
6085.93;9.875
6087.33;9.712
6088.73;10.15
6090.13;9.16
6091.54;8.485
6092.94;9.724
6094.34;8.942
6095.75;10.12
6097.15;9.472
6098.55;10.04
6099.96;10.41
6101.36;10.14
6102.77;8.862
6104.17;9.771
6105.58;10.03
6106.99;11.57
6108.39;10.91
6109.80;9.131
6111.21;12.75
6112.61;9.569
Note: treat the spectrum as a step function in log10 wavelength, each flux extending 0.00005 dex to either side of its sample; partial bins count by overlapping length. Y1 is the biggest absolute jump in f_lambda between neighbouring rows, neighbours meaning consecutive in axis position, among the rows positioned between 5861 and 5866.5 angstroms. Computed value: 0.95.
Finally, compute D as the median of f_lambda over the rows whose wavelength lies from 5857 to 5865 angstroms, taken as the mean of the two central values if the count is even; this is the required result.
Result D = 10.1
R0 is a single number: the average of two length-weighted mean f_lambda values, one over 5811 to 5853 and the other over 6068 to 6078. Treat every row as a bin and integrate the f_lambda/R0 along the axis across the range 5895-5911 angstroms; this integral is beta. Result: 12.6 angstroms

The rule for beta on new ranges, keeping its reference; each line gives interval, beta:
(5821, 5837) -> 15.9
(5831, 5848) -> 16.5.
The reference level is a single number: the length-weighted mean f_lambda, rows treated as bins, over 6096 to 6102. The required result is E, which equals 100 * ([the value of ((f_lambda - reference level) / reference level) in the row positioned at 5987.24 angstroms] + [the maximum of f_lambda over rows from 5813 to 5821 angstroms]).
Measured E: 1262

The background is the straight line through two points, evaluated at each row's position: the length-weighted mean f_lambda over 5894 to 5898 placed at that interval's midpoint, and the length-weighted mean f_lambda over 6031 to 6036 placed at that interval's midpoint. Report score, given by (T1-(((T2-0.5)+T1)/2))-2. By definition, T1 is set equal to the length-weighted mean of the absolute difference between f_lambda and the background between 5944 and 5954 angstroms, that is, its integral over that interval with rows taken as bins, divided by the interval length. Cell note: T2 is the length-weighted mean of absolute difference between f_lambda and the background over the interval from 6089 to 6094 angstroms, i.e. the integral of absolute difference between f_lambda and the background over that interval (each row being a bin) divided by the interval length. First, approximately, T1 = 1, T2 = 3.6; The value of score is -2.9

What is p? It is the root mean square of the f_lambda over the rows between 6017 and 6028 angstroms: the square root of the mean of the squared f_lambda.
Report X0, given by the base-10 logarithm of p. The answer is 1.07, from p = 11.9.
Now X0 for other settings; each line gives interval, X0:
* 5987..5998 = 0.97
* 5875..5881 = 1.00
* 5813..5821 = 1.05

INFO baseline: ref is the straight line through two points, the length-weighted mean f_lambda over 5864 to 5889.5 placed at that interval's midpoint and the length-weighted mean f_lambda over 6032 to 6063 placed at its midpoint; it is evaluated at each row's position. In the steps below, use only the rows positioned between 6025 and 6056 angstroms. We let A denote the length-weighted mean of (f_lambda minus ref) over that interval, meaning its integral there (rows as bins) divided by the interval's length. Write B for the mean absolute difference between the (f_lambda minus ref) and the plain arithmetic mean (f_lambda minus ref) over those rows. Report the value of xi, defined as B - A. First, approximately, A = 0.9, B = 1.9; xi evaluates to 0.95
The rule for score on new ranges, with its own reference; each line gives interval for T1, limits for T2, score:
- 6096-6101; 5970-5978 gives -0.7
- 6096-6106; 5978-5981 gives -0.6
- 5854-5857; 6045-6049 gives 0.7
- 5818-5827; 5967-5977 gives 0.7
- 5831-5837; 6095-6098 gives -0.7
